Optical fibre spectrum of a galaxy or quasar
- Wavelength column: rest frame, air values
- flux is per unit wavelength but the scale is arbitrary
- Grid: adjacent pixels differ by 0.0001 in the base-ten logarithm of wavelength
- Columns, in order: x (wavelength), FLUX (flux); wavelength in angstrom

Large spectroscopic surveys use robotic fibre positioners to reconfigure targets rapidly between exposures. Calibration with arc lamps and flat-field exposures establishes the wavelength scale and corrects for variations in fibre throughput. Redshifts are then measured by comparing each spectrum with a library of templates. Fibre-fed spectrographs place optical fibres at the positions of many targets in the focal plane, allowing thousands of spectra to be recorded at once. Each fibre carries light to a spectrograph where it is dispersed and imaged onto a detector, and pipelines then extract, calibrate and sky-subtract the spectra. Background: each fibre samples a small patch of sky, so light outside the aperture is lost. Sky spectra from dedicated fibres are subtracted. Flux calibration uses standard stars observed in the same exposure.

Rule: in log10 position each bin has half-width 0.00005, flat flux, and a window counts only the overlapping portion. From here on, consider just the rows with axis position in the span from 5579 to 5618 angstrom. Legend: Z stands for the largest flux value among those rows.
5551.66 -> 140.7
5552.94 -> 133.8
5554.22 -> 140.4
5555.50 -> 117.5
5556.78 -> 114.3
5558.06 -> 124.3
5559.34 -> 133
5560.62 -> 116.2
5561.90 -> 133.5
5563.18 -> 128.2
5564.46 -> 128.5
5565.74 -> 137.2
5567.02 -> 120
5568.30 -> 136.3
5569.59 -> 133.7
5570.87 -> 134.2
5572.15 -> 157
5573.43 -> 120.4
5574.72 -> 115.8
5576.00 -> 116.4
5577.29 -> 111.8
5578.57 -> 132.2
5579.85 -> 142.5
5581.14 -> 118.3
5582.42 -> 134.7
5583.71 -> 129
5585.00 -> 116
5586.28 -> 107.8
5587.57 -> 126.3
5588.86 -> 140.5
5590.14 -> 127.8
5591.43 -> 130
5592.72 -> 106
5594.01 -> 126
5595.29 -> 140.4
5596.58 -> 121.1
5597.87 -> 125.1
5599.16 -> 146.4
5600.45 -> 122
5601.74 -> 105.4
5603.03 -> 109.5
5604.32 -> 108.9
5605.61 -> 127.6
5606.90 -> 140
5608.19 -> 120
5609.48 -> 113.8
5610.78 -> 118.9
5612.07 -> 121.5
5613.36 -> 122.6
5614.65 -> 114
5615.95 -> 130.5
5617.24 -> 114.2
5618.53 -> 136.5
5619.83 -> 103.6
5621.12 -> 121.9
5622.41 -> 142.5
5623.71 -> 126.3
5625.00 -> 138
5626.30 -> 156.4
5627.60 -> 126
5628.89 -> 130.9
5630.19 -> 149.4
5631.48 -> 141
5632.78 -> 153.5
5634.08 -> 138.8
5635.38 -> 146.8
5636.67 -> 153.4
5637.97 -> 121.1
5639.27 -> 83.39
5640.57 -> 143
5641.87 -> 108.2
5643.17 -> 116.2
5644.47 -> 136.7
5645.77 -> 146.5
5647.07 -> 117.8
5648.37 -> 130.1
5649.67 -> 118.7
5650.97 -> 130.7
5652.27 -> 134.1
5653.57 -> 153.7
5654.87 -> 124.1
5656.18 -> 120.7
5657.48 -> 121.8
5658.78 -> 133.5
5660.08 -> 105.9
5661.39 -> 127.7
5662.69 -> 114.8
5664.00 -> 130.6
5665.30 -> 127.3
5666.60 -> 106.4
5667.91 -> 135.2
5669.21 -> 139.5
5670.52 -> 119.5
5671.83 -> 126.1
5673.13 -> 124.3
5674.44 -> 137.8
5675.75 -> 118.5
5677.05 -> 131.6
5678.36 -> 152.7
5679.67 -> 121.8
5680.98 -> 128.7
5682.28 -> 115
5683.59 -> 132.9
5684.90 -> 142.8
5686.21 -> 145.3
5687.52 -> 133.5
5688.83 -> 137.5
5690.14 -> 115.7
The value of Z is 146.4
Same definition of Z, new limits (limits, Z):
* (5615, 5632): 156.4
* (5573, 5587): 142.5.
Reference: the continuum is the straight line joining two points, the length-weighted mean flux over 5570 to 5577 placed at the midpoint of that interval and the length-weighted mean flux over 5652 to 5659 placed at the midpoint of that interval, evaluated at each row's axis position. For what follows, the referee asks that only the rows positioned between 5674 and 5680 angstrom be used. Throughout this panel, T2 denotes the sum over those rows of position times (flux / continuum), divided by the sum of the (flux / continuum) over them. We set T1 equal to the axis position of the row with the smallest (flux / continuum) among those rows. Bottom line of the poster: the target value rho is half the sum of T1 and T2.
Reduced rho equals 5676.4 angstrom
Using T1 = 5675.75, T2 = 5677.1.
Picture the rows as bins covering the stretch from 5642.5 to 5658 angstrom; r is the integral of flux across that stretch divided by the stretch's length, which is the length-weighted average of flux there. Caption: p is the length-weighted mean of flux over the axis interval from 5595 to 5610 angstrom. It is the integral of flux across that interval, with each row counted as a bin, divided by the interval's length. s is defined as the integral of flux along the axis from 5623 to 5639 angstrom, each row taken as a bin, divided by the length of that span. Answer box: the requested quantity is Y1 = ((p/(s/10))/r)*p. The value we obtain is 8.4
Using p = 123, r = 129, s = 139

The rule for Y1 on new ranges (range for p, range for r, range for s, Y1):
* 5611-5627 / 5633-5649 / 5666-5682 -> 9.8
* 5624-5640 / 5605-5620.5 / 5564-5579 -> 11.9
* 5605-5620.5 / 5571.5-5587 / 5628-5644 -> 9.0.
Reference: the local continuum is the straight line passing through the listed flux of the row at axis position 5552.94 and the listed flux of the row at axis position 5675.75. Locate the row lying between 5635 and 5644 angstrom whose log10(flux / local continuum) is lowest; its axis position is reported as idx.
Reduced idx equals 5639.27 angstrom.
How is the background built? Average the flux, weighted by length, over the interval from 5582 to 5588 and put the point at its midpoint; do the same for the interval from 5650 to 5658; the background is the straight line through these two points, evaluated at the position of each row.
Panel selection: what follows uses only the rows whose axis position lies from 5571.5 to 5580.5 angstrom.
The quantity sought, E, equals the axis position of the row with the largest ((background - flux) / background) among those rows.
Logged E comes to 5577.29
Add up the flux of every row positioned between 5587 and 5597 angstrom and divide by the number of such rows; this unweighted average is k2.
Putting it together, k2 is 127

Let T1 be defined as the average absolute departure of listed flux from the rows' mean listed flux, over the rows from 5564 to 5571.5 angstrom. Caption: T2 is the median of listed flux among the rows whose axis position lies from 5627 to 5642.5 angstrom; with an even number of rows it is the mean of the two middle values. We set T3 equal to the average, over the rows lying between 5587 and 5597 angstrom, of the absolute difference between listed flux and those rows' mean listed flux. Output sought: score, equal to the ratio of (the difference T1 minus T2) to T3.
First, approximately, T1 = 5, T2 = 140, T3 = 7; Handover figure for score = -18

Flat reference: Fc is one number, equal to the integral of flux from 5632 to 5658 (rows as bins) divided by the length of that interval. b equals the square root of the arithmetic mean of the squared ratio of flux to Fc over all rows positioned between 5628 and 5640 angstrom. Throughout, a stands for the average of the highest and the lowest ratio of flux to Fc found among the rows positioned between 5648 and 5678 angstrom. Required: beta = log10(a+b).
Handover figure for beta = 0.312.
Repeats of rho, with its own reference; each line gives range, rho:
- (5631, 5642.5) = 5637.8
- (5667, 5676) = 5673.8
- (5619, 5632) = 5622.9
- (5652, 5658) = 5655.5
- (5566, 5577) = 5573.1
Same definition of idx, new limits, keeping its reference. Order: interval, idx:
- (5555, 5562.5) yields 5556.78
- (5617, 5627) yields 5619.83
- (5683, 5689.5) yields 5683.59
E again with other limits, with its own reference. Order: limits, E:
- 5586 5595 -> 5592.72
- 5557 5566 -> 5560.62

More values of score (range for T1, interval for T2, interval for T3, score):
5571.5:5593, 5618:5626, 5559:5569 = -20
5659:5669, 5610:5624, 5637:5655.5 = -8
